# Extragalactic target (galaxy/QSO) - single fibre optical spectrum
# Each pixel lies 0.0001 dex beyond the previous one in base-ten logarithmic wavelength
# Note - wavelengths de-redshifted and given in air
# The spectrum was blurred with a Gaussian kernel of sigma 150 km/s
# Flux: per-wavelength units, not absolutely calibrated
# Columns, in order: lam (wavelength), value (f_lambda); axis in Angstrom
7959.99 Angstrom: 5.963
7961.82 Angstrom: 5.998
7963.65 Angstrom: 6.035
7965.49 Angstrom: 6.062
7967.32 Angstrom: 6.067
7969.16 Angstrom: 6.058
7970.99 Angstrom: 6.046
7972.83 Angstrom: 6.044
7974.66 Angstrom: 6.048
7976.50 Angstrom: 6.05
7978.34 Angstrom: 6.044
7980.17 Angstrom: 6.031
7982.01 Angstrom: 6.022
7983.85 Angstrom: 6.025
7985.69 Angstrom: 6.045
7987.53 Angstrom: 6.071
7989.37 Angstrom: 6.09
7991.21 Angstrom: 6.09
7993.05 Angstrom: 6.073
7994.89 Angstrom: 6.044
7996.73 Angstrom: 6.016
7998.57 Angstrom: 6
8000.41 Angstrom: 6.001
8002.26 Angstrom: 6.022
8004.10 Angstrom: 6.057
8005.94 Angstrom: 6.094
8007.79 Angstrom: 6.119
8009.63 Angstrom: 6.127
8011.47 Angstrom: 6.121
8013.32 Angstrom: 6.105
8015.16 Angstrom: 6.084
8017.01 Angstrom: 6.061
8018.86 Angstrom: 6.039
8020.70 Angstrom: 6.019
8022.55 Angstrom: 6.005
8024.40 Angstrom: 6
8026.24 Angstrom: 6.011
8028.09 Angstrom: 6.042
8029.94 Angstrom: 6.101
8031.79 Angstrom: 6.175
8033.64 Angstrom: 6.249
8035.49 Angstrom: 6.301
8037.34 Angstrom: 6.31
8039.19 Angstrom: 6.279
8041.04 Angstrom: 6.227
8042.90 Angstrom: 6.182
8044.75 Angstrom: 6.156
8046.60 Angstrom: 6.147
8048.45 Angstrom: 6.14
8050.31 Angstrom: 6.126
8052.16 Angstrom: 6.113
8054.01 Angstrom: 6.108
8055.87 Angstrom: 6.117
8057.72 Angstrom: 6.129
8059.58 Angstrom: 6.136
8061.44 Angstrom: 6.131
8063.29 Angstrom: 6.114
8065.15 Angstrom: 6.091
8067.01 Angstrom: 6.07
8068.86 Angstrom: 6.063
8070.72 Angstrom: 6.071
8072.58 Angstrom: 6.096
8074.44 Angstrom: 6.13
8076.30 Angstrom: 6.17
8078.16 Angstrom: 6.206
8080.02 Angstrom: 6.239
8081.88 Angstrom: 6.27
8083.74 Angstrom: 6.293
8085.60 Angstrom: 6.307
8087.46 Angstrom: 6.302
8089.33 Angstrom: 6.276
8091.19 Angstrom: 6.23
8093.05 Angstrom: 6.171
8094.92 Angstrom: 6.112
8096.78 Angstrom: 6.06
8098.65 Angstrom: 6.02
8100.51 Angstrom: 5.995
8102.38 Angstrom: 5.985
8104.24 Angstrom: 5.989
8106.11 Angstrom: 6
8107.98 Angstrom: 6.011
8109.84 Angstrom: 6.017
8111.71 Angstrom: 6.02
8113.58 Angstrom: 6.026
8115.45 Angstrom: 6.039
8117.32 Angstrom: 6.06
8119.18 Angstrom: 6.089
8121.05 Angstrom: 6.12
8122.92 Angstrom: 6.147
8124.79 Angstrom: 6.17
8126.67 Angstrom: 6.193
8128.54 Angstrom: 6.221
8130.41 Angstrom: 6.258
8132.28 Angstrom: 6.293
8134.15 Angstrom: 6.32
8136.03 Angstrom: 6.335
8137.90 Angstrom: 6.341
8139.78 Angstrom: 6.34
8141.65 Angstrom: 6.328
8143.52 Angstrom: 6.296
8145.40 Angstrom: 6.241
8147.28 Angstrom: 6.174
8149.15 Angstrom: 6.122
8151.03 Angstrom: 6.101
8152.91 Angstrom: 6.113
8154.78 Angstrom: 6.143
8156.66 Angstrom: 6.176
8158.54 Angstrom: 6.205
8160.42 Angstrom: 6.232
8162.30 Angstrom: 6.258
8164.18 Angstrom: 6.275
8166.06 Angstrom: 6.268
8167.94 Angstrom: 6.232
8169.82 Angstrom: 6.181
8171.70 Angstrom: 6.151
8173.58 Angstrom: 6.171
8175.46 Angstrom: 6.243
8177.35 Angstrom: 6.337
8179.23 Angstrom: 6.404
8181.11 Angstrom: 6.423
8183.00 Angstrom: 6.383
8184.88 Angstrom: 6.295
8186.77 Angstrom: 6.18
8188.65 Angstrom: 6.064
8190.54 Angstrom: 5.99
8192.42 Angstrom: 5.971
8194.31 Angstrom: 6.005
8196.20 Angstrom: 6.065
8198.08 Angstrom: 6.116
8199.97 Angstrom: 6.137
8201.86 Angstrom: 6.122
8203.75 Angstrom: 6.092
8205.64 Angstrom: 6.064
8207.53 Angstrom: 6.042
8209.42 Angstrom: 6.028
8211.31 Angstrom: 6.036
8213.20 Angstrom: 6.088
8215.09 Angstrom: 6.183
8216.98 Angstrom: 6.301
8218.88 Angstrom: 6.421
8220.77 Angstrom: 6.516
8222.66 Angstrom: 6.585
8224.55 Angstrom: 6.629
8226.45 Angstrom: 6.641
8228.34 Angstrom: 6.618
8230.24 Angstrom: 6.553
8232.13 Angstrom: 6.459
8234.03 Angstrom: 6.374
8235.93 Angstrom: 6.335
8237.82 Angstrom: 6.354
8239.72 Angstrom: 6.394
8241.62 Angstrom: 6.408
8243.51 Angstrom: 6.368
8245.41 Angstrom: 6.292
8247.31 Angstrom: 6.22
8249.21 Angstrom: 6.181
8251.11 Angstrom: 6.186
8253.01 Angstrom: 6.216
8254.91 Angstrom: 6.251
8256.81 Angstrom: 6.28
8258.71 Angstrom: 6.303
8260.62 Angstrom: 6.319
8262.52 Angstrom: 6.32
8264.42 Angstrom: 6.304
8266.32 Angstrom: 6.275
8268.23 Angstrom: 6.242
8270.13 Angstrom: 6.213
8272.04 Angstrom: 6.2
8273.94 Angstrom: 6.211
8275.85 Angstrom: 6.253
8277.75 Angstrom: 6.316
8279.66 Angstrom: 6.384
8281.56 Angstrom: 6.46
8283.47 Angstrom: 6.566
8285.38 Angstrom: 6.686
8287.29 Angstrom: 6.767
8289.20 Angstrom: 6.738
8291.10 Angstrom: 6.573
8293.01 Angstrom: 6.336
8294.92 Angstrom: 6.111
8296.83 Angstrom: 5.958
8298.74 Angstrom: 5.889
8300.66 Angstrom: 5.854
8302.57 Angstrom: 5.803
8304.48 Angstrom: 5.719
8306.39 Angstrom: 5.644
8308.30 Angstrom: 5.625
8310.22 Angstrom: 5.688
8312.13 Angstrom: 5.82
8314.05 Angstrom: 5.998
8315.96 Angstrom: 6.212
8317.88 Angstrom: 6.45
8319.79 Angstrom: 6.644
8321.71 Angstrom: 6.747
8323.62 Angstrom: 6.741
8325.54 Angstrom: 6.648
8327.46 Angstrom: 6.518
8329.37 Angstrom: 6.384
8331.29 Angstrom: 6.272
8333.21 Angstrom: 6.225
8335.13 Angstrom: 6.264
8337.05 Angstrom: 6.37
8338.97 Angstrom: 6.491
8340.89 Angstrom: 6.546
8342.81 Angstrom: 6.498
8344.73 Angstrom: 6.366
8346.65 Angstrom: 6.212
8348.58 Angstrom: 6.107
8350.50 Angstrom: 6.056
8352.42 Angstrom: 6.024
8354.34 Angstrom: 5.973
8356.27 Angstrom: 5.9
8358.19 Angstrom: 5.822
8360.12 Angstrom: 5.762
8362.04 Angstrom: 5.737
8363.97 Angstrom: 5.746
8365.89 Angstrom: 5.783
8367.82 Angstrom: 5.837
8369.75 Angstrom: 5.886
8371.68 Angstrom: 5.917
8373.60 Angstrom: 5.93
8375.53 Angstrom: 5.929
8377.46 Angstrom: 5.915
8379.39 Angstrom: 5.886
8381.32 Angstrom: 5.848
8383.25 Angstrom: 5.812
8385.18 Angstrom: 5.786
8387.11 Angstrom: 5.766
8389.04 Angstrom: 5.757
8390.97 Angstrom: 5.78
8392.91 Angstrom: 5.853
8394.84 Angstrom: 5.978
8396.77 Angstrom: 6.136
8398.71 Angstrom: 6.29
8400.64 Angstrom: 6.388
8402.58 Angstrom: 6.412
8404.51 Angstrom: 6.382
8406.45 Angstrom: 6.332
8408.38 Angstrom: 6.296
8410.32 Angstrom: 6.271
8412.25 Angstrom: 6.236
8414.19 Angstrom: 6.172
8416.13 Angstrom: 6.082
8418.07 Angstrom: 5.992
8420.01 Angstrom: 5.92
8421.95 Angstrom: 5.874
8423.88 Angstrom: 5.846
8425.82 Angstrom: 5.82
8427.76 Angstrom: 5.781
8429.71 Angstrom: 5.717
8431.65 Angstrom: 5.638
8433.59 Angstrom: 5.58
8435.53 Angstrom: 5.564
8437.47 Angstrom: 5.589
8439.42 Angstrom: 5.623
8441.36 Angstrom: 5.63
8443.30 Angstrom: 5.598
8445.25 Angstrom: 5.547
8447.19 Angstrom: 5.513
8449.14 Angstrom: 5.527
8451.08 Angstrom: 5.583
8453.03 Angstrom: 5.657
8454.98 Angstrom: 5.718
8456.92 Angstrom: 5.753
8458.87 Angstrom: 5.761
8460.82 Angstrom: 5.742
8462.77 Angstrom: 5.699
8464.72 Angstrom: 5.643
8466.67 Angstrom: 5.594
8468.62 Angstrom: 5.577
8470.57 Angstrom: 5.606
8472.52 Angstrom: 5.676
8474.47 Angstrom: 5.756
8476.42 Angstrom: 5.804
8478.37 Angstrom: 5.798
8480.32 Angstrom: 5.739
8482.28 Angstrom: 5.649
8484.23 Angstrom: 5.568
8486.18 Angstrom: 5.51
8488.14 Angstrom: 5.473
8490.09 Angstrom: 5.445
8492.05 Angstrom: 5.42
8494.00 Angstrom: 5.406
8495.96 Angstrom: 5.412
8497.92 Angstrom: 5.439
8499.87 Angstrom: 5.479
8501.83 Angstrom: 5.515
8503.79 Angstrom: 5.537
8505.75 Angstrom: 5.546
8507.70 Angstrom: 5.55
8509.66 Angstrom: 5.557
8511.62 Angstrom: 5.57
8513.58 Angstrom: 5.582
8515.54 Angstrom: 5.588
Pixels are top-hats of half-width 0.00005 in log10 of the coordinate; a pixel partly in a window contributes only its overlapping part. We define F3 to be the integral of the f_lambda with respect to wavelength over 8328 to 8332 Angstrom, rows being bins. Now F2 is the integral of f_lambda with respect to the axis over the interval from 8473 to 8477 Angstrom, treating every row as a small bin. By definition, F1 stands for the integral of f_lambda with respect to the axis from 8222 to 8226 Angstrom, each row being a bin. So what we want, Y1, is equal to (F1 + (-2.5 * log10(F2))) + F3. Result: 48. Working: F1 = 26.4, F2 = 23.1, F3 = 25.4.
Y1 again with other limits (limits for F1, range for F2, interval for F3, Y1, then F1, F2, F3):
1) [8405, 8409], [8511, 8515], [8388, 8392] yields 45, 25.3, 22.3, 23.1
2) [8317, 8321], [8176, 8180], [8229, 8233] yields 49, 26.3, 25.4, 26.1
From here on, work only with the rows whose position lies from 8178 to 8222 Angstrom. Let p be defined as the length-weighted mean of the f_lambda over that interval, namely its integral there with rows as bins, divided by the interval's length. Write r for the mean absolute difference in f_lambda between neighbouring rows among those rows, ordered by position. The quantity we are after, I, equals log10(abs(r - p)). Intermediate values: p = 6.175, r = 0.056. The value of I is 0.787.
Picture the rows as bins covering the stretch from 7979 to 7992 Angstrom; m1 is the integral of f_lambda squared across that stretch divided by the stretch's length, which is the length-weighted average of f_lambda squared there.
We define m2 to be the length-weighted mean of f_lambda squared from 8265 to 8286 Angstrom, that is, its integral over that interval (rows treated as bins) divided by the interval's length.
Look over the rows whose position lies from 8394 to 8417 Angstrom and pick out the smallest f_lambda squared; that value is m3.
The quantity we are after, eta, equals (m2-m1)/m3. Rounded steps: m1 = 36.6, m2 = 40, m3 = 35.7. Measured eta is 0.10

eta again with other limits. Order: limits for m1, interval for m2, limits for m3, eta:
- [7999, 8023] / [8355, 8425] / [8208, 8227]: -0.03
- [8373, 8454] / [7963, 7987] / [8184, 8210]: 0.05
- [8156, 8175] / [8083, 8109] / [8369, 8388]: -0.03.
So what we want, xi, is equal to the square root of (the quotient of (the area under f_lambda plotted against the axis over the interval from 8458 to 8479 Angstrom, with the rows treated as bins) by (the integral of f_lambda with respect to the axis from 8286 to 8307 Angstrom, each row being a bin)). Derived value 0.96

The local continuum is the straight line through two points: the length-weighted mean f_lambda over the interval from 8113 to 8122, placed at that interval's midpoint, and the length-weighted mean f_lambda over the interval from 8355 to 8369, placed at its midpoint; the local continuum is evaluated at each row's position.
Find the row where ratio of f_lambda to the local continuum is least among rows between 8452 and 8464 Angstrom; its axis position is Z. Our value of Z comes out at 8453.03 Angstrom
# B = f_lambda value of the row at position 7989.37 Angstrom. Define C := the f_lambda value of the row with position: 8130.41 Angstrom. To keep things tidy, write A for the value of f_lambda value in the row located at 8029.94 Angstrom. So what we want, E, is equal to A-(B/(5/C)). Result -1.52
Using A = 6.101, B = 6.09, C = 6.258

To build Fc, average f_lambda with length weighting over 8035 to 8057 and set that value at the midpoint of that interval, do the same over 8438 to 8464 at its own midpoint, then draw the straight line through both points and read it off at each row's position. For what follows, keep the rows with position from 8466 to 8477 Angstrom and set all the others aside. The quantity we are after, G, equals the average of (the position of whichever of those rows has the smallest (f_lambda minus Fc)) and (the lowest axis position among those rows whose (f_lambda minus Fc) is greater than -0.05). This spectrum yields 8467.6 Angstrom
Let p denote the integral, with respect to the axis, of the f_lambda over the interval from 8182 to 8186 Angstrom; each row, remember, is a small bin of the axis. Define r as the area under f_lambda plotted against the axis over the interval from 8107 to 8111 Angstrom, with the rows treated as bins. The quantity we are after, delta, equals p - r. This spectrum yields 1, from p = 25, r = 24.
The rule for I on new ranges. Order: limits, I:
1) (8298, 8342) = 0.785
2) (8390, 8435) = 0.775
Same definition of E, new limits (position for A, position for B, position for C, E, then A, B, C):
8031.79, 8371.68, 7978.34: -0.98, 6.175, 5.917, 6.044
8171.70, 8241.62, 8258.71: -1.93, 6.151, 6.408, 6.303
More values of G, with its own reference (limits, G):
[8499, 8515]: 8501.8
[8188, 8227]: 8190.5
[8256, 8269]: 8262.5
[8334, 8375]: 8348.6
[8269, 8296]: 8282.5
